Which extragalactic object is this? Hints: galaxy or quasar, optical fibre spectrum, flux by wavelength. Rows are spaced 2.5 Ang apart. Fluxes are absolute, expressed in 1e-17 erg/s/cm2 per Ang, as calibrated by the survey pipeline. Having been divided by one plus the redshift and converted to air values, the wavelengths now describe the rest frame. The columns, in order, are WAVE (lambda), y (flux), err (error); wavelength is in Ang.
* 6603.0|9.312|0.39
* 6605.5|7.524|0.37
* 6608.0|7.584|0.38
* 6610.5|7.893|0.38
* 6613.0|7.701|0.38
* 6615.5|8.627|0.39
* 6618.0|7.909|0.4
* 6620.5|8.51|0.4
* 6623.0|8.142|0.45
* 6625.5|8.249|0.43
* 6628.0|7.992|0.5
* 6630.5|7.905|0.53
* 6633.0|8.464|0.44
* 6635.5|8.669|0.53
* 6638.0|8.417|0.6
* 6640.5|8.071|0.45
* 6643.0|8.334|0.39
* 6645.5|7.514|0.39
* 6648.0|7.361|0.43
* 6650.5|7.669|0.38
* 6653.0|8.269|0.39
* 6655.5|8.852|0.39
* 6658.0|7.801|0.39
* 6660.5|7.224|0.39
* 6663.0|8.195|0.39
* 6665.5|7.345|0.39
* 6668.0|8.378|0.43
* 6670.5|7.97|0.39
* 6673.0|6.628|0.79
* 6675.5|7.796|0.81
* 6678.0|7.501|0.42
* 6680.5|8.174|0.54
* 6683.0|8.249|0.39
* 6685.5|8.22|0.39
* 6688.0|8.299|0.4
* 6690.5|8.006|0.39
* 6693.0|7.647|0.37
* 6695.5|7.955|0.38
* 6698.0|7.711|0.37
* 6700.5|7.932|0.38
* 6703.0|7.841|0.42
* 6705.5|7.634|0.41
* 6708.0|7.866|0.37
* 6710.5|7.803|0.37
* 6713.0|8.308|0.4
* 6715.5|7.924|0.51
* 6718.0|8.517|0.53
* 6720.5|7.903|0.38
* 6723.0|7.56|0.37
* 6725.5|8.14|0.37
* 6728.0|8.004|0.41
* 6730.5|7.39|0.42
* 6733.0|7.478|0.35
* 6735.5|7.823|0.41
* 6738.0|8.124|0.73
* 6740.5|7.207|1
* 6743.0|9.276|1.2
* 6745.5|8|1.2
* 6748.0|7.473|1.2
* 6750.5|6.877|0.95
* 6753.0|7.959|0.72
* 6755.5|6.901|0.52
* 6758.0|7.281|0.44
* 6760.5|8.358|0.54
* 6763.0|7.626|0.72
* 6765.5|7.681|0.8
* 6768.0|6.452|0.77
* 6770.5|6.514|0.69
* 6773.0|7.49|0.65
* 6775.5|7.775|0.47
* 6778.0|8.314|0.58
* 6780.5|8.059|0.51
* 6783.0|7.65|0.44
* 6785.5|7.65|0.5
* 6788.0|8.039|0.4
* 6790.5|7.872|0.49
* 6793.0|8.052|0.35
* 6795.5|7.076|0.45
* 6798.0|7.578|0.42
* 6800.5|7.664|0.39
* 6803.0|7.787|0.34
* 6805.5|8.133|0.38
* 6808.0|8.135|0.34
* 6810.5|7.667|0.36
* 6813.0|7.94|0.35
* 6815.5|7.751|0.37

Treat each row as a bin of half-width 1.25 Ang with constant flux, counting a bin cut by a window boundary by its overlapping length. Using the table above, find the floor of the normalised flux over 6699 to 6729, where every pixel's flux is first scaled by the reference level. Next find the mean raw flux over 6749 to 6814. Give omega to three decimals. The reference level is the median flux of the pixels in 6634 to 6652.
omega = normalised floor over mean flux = 0.123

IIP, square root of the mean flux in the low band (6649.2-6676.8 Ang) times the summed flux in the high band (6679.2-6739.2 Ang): 39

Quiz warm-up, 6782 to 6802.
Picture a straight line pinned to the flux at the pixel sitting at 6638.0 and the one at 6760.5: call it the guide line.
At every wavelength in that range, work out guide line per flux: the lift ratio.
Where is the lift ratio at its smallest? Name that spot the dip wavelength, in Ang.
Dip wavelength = 6793.0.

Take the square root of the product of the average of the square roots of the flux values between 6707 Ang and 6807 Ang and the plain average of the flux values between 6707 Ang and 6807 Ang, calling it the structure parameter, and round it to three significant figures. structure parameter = 4.64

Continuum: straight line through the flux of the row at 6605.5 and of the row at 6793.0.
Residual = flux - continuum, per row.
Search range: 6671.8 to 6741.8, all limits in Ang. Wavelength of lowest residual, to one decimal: 6673.0 Ang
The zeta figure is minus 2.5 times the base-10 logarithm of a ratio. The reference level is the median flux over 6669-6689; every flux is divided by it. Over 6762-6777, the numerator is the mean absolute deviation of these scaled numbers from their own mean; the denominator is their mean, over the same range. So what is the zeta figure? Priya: 2.9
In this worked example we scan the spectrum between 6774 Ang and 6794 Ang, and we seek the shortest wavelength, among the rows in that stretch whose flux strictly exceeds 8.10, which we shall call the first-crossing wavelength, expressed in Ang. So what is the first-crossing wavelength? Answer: 6778.0 Ang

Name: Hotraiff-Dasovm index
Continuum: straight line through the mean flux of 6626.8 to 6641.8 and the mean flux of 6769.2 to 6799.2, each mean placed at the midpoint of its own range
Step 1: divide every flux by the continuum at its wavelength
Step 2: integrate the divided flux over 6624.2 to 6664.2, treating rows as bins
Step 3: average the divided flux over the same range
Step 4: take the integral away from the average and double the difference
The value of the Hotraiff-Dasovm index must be -76.5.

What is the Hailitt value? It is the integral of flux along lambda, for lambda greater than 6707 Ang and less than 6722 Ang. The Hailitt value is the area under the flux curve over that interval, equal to 121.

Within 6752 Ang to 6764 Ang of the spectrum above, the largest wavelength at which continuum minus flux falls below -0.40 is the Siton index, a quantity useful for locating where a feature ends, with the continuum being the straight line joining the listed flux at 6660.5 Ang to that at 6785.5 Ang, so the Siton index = 6760.5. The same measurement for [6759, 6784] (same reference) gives 6780.5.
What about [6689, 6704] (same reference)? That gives 6703.0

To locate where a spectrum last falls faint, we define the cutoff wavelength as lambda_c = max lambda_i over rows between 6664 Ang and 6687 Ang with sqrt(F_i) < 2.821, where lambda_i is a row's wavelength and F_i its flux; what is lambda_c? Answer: 6678.0 Ang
